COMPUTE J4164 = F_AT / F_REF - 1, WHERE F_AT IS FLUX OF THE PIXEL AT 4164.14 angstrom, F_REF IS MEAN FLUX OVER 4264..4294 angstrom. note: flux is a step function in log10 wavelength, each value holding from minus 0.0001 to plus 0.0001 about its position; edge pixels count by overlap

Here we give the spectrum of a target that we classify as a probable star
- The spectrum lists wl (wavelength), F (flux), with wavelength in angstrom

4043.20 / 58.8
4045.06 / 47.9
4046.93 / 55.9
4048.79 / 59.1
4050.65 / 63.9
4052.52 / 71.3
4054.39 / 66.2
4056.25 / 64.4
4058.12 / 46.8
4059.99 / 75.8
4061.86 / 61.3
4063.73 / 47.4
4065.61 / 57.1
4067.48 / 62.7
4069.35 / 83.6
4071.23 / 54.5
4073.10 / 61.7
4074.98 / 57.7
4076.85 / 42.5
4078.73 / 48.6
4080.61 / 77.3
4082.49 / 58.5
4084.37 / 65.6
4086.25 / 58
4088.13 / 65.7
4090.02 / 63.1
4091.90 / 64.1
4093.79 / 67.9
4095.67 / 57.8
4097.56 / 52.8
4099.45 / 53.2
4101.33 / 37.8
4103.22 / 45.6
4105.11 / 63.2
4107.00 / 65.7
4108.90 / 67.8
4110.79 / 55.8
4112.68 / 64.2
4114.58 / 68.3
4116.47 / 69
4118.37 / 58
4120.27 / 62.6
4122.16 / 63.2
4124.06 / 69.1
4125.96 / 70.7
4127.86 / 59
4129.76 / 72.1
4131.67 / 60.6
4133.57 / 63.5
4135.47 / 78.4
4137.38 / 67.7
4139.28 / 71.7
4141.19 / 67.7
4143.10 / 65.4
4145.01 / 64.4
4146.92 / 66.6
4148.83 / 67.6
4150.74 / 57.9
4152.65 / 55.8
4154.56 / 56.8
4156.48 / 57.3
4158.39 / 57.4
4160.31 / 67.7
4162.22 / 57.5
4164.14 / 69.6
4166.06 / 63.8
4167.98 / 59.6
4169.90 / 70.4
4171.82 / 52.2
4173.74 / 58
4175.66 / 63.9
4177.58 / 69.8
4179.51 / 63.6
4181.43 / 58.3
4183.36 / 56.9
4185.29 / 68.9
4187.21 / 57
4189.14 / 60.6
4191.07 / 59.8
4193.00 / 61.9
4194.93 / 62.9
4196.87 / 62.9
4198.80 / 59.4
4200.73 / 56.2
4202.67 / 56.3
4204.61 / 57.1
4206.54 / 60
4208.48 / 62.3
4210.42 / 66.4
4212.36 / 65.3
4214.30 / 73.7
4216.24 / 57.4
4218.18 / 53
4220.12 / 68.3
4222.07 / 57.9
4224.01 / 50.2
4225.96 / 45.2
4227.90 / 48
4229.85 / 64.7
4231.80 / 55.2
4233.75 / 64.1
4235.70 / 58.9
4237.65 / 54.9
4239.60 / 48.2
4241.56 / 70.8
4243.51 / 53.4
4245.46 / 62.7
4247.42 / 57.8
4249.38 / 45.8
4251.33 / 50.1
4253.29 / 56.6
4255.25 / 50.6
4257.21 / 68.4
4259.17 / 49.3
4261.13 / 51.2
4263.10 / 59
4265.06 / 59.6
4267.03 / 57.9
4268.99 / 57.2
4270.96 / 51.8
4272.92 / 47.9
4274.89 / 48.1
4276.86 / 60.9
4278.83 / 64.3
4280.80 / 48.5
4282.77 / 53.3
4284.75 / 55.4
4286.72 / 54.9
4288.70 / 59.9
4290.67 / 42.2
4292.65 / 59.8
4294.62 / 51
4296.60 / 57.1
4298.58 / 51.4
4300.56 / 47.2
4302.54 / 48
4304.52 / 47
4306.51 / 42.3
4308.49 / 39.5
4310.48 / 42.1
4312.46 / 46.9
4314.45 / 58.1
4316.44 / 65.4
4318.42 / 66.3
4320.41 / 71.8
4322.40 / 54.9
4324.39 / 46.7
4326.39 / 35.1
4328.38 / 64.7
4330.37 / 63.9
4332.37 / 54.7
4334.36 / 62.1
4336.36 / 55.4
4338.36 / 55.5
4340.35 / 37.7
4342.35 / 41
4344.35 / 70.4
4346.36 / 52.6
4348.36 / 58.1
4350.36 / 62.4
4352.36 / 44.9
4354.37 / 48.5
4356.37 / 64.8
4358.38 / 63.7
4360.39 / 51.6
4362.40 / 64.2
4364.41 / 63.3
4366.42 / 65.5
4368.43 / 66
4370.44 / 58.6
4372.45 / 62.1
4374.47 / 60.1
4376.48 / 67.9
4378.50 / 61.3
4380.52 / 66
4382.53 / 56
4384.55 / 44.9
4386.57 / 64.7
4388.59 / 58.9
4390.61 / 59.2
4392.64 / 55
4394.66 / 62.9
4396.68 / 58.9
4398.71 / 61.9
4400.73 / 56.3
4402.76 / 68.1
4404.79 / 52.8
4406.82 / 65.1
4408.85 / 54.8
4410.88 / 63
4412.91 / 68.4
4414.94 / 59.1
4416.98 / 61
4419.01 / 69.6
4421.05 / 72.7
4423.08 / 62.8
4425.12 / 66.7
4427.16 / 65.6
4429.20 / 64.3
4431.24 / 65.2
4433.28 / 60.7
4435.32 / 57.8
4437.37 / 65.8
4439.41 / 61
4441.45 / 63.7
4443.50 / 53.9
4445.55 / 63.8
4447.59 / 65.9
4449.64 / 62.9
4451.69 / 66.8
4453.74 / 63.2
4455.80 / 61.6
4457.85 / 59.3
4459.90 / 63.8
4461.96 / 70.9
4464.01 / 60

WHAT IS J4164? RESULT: 0.27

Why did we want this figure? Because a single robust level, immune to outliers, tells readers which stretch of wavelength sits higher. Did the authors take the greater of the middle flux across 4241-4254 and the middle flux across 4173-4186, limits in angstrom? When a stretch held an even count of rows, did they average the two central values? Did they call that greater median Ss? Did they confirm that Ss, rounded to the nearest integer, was 64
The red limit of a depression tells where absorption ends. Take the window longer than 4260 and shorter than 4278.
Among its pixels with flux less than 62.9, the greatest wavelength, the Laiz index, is 4276.86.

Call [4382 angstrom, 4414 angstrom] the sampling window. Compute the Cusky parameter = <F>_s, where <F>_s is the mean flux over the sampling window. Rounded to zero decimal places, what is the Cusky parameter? 59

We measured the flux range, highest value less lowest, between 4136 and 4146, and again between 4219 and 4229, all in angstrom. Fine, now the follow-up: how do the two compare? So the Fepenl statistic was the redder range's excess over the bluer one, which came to 16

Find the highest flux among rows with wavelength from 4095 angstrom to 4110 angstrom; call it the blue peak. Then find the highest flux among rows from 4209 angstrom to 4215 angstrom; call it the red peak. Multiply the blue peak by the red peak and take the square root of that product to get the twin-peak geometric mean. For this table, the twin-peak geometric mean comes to 70.7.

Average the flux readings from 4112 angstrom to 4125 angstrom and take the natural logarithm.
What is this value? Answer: 4.17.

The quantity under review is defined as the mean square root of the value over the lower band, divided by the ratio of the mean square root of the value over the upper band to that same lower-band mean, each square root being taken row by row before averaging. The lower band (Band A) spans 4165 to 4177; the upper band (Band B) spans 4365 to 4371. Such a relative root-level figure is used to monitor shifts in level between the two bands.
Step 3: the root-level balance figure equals 7.7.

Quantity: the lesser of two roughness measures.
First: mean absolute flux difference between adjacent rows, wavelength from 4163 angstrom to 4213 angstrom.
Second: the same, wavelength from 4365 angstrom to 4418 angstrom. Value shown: 4.8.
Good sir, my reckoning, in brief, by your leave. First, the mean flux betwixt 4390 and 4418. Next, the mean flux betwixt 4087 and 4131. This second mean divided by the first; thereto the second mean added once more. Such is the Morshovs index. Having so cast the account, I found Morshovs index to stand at 63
